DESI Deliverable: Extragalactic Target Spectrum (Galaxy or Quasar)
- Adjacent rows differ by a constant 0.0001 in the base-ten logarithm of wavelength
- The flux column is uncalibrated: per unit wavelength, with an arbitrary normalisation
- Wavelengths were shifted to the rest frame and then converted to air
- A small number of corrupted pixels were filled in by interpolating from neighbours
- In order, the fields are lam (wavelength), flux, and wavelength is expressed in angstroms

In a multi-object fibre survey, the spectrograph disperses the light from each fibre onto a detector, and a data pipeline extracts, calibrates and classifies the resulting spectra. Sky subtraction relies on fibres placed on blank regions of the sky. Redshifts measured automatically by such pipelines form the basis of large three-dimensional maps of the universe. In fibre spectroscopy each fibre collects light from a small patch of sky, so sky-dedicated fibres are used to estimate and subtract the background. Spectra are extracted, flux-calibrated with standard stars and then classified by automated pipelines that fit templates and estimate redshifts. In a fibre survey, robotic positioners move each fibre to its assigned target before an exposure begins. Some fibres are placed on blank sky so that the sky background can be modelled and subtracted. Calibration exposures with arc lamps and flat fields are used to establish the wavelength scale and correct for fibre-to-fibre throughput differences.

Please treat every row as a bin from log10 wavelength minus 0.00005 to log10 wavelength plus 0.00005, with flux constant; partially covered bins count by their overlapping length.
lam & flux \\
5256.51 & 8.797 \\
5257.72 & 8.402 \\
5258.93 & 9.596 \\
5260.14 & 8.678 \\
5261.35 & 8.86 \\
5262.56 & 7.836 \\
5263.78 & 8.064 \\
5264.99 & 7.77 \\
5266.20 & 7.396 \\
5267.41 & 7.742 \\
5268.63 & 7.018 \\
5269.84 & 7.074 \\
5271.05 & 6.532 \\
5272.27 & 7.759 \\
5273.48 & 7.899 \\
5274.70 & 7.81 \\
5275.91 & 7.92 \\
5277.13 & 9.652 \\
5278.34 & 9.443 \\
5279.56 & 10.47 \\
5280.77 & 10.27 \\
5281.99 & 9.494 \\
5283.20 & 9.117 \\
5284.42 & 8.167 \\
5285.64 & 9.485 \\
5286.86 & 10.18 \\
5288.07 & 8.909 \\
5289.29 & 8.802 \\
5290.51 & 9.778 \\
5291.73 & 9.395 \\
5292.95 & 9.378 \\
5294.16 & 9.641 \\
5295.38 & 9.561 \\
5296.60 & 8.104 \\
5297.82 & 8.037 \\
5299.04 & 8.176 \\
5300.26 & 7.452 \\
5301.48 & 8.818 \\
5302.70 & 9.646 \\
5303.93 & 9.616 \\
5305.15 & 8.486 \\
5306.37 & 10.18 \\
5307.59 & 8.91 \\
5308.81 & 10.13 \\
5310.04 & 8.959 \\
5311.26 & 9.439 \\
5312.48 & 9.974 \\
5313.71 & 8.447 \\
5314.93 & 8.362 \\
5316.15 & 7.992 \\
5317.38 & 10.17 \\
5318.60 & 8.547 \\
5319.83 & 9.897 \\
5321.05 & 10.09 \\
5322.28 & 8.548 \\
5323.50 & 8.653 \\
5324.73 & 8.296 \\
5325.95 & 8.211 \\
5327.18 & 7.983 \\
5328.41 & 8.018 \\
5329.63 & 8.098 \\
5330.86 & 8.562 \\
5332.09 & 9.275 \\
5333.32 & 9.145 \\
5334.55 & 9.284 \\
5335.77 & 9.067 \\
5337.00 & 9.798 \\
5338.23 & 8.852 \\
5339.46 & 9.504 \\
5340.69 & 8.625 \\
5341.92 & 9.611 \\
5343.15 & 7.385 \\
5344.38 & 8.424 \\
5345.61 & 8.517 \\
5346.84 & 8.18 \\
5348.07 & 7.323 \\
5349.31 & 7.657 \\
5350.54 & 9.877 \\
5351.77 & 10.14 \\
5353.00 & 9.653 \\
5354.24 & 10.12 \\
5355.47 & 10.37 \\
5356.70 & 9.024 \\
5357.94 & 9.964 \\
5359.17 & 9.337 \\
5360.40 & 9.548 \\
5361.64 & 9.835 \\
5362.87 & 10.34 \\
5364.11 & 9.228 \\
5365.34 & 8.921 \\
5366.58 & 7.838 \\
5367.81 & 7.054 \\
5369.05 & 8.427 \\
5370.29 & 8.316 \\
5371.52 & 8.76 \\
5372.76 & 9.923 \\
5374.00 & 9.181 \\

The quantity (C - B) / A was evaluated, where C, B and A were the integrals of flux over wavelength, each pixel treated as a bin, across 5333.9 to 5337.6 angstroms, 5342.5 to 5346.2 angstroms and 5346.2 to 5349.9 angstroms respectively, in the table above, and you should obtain 0.16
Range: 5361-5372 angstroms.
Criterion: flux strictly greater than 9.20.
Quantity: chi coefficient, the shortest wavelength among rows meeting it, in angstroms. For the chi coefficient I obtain 5361.64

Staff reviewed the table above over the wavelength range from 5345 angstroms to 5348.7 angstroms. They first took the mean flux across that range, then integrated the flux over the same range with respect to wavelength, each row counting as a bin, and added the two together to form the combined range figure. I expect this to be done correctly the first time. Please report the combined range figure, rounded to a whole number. 38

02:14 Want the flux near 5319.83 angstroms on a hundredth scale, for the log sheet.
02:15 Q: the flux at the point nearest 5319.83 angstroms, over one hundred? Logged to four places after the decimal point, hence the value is 0.0990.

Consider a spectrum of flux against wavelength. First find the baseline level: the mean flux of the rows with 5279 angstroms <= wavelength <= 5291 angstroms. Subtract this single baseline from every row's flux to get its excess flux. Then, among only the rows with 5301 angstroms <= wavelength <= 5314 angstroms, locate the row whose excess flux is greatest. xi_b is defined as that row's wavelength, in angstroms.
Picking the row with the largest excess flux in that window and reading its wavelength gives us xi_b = 5306.37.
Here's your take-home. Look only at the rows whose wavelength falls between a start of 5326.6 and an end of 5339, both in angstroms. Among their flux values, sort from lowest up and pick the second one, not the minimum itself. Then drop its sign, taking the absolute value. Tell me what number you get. 8.0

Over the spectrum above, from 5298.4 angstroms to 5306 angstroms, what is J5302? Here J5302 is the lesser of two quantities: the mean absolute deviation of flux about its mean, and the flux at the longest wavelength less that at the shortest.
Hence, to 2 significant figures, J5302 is 0.31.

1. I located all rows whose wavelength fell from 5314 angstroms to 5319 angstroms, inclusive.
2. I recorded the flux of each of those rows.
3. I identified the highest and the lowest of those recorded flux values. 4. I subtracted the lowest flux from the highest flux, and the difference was 2.2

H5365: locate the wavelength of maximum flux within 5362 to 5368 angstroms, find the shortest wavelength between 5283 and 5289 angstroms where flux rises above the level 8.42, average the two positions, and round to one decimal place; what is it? 5323.0 angstroms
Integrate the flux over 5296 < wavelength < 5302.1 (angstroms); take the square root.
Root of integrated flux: 7.04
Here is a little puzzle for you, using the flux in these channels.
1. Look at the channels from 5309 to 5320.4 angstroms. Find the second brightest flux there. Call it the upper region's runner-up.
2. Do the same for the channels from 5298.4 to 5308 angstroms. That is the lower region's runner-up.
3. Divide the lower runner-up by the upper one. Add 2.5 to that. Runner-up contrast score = 3.47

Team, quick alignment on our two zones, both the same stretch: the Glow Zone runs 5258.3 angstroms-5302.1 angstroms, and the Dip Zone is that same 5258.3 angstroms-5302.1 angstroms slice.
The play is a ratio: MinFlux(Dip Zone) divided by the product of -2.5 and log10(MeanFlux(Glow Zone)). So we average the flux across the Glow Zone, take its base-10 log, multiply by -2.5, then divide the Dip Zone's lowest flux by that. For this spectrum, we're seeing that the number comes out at -2.79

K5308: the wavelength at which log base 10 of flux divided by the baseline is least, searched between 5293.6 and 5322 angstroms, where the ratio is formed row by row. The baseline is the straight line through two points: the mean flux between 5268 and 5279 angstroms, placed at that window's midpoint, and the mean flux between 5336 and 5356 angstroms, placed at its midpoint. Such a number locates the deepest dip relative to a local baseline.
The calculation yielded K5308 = 5300.26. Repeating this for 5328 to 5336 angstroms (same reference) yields 5328.41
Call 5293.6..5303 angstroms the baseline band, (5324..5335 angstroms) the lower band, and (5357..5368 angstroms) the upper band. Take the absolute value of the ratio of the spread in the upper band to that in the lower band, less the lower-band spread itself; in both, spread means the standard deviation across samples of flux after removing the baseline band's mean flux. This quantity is 1.4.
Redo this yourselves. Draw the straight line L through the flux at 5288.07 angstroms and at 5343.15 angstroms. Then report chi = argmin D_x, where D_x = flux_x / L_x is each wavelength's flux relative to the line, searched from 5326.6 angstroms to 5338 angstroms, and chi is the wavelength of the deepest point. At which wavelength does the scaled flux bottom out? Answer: 5327.18 angstroms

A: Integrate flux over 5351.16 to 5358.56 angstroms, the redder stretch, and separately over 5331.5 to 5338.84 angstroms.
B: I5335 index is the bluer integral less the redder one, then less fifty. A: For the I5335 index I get -55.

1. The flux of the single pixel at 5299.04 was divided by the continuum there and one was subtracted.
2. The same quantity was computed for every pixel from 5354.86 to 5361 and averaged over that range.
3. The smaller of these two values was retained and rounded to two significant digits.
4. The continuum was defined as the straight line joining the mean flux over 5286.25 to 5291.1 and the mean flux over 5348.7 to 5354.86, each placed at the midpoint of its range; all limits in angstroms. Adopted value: -0.13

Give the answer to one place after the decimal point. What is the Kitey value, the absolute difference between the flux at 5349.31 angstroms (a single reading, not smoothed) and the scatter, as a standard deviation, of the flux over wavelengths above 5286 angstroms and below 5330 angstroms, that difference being 6.9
